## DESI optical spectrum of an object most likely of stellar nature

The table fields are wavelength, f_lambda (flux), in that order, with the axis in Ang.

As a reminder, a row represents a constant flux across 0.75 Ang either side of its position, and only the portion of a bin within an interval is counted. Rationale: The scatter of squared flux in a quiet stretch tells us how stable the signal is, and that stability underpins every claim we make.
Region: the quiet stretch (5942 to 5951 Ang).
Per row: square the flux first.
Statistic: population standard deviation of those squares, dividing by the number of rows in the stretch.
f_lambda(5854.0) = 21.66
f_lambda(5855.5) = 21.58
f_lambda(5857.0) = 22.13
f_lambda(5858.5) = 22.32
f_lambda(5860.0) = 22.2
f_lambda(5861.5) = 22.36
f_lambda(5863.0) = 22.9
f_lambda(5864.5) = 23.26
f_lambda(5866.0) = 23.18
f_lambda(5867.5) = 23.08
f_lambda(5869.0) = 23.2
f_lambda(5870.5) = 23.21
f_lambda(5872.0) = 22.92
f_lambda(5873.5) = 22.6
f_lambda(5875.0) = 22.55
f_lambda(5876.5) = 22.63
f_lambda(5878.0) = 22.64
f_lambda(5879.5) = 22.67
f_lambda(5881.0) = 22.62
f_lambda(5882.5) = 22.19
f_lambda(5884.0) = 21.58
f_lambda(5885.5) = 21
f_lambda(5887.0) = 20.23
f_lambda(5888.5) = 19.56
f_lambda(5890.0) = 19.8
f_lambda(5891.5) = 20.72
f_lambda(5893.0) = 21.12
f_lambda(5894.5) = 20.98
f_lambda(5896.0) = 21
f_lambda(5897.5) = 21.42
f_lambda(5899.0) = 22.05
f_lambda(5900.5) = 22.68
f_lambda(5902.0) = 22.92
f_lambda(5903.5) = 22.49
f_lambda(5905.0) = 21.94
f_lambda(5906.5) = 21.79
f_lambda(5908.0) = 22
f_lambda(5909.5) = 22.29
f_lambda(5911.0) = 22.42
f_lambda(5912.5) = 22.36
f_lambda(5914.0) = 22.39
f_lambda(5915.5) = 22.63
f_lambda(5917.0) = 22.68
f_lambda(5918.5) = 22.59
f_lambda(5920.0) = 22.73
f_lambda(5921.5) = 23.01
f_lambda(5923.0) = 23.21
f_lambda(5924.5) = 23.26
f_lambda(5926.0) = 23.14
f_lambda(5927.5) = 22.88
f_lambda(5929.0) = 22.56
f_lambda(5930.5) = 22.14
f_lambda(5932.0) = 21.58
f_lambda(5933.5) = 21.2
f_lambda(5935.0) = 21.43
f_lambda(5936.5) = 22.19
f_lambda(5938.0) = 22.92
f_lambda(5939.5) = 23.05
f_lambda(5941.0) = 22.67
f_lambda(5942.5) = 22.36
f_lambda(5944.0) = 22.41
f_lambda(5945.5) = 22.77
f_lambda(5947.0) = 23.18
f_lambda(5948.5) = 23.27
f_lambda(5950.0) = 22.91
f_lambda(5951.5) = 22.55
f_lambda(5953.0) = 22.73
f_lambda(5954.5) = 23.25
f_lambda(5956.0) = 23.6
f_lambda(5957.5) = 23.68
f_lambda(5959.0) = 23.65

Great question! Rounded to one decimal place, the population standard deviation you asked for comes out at 15.8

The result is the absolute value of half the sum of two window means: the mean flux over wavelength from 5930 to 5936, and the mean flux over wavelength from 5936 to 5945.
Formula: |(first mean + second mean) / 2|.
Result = 22.1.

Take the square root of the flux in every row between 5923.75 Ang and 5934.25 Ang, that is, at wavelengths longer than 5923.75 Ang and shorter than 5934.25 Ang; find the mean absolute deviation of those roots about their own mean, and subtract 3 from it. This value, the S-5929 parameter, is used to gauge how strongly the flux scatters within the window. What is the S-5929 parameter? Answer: -2.93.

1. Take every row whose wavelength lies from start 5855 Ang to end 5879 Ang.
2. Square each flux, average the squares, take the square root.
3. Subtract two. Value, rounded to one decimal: 20.7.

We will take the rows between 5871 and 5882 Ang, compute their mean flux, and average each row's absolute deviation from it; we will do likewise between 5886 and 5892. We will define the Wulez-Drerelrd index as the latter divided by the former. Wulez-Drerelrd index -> 5.2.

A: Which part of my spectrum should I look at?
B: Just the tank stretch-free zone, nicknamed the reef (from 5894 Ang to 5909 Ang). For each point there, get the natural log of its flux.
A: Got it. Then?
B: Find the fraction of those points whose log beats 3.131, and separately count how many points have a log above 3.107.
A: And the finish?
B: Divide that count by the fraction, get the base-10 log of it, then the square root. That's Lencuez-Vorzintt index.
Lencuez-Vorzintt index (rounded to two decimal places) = 1.22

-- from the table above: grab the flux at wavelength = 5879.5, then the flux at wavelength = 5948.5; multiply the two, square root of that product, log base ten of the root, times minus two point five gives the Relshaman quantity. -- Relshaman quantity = -3.40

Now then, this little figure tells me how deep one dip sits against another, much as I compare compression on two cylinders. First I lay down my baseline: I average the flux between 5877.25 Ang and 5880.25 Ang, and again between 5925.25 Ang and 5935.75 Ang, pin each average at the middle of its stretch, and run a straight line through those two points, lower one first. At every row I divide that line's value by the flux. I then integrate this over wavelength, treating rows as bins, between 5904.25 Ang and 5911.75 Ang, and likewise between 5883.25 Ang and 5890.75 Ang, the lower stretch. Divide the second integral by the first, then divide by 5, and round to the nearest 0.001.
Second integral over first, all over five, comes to 0.218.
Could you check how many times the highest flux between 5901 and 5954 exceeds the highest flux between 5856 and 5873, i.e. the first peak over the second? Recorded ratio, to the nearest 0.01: 1.00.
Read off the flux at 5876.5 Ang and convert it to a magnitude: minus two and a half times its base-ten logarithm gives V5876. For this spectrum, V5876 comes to -3.39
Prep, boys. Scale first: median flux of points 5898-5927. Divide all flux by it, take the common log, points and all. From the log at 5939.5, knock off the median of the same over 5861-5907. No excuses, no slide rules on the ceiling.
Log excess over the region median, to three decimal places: 0.011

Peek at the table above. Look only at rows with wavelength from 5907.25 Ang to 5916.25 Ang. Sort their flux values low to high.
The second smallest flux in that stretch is 22.29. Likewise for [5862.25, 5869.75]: 23.08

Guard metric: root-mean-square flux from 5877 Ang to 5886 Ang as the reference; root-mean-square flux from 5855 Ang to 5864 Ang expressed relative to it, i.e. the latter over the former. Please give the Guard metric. 1.01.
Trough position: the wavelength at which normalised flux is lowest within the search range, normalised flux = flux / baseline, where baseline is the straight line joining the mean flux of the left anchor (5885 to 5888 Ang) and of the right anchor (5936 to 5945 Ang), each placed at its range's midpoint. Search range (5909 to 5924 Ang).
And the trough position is 5914.0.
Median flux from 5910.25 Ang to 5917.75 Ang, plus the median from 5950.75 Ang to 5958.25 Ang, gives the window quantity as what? 45.7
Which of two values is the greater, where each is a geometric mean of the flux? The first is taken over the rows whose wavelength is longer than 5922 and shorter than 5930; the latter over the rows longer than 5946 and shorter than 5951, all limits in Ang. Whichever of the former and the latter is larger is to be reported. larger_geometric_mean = 23.1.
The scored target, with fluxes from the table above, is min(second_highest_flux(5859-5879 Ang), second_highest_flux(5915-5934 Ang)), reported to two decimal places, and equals 23.21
